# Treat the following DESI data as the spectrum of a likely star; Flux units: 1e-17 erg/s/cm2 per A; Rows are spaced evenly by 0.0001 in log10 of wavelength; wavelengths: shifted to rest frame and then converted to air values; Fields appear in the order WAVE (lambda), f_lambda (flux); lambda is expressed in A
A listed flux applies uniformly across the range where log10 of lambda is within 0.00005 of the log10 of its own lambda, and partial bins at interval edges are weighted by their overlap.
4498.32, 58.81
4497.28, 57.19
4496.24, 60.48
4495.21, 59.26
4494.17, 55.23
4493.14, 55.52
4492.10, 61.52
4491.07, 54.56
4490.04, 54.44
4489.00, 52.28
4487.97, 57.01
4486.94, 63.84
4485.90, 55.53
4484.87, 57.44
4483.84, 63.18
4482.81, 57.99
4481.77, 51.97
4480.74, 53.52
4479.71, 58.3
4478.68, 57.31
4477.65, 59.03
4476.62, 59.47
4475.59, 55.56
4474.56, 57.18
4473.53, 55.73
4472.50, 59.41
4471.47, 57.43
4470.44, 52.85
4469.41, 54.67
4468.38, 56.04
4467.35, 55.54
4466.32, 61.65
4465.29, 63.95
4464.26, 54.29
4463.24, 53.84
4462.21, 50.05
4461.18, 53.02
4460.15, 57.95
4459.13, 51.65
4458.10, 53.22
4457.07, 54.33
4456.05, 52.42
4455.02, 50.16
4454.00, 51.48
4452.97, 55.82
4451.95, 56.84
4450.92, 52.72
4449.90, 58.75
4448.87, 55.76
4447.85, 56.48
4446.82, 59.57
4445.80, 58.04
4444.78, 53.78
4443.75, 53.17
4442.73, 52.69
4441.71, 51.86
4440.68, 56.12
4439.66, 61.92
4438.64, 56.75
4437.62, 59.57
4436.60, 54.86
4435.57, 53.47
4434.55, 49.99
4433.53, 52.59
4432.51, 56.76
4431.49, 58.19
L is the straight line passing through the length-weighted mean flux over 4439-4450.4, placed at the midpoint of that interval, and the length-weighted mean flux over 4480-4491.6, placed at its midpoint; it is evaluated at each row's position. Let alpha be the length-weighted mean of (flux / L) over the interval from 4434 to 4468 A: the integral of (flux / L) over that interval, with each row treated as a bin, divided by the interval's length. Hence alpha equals 0.98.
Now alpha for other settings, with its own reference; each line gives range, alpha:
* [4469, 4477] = 1.00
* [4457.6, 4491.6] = 1.00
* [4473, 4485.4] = 1.01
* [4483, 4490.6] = 1.02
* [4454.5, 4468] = 0.97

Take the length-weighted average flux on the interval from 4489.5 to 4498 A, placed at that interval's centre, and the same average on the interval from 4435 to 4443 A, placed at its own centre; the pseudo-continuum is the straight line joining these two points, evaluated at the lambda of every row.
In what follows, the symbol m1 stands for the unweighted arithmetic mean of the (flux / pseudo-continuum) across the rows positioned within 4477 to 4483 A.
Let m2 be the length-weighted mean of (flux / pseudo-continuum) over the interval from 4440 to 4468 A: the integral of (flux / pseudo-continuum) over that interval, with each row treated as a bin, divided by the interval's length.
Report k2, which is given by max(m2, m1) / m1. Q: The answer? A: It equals 1.00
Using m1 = 0.99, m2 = 0.98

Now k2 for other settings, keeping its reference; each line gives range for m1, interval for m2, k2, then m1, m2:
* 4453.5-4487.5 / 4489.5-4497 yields 1.01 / 0.99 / 1.00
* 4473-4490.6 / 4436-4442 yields 1.02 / 1.00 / 1.02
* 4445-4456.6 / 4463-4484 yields 1.02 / 0.98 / 1.00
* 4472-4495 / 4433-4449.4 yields 1.00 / 1.00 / 0.99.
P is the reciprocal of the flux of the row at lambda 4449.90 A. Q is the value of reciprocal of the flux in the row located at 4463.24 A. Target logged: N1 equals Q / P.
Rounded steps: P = 0.0170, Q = 0.0186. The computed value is 1.09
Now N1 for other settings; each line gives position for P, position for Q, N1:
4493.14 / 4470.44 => 1.05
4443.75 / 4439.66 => 0.86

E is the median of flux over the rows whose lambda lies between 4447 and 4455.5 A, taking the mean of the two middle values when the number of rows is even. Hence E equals 55.8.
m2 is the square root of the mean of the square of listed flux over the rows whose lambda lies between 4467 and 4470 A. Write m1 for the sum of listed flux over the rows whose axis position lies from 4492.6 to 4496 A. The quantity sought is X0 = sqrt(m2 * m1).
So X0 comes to 97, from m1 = 170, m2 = 55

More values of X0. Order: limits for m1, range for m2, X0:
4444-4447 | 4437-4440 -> 101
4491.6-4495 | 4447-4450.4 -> 99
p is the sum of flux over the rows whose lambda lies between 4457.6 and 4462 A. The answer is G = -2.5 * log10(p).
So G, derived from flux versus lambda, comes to -5.84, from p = 215.8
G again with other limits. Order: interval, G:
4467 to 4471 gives -5.85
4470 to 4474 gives -5.88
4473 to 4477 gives -5.89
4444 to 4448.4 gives -5.89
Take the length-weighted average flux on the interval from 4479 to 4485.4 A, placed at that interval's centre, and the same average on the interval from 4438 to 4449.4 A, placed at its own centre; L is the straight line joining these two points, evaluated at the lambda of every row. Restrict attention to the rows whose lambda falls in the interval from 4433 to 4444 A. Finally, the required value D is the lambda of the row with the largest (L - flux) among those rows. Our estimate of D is 4434.55 A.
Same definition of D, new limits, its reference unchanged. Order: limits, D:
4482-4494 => 4489.00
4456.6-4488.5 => 4462.21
